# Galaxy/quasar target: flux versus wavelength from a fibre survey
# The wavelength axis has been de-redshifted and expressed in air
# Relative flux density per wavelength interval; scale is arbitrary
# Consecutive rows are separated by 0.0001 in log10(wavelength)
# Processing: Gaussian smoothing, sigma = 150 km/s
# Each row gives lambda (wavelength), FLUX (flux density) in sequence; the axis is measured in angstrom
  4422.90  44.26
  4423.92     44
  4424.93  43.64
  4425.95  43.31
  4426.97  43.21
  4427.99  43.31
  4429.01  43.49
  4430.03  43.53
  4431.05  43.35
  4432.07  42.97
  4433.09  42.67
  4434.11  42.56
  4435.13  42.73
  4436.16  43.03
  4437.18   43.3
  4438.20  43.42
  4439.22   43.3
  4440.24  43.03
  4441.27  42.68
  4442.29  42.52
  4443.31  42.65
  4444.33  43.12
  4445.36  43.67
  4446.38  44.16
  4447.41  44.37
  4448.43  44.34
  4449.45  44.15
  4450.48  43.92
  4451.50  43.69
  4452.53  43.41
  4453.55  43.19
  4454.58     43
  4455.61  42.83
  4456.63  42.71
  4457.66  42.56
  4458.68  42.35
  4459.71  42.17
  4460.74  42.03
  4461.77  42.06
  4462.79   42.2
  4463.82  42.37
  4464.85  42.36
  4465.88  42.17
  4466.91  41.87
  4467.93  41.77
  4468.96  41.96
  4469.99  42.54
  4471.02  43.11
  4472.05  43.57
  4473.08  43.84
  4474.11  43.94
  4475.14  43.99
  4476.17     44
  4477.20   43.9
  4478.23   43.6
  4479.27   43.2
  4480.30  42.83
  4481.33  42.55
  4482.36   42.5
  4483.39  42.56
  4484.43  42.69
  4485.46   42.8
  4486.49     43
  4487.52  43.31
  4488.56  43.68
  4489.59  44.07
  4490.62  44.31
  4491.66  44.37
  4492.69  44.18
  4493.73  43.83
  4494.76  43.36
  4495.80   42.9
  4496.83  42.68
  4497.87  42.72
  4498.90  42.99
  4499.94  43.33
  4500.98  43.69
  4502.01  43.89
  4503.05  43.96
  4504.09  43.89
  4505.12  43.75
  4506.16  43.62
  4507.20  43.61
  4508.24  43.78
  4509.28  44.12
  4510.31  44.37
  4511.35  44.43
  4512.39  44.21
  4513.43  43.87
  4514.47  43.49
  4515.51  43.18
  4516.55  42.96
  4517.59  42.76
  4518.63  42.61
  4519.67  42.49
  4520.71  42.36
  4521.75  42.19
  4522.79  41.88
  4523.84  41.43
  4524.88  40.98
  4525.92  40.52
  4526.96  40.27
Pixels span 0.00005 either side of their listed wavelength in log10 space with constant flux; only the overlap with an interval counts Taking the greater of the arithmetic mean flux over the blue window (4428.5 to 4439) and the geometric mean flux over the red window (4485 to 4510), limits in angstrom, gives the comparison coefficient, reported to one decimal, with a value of 43.6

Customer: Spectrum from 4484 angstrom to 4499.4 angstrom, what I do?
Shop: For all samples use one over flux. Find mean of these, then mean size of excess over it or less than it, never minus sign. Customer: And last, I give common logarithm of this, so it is -3.54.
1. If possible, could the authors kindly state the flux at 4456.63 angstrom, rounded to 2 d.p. 42.71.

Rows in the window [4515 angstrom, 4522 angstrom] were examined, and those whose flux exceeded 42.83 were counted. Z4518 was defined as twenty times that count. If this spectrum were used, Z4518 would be 40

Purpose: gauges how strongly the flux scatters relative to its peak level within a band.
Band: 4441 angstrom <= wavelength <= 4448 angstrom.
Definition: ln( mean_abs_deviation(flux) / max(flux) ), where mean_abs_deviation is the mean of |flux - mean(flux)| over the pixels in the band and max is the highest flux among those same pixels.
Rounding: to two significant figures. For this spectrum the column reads -4.2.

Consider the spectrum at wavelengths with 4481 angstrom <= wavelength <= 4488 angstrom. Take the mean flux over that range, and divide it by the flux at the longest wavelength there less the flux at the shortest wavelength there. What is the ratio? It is 56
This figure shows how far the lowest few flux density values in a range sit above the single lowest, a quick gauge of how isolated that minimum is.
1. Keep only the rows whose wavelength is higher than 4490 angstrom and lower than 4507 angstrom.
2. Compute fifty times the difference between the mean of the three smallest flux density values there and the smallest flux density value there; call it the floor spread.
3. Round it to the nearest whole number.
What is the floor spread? 4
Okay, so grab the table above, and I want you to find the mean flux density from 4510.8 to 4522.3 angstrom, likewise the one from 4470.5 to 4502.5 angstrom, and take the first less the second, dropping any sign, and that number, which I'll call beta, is 0.26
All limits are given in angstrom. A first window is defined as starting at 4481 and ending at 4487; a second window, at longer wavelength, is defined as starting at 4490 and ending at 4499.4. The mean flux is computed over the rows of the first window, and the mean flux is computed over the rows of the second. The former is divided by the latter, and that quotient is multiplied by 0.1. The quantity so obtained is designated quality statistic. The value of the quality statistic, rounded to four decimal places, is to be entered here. 0.0982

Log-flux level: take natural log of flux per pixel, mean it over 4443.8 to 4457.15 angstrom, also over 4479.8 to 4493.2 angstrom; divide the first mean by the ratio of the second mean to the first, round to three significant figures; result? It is 3.78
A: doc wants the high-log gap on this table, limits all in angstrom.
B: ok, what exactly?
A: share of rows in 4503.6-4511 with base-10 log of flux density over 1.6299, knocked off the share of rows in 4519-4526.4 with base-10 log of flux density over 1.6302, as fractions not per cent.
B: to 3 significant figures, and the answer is -1.00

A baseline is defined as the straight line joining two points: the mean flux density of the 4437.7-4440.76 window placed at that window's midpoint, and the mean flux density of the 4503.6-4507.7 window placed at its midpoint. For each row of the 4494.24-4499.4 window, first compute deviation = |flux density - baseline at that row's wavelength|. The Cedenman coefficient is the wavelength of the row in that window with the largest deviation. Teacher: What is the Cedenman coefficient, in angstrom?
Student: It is 4496.83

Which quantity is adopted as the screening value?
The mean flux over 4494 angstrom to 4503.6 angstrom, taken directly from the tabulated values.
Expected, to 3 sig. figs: 43.3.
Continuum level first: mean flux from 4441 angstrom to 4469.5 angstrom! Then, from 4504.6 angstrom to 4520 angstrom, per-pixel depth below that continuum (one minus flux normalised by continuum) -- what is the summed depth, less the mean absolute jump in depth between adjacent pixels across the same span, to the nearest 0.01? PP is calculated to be -0.24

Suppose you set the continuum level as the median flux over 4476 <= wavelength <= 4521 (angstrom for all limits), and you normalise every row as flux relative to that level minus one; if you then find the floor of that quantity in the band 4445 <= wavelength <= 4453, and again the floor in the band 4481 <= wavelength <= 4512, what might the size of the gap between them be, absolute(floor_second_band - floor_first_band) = 0.0209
